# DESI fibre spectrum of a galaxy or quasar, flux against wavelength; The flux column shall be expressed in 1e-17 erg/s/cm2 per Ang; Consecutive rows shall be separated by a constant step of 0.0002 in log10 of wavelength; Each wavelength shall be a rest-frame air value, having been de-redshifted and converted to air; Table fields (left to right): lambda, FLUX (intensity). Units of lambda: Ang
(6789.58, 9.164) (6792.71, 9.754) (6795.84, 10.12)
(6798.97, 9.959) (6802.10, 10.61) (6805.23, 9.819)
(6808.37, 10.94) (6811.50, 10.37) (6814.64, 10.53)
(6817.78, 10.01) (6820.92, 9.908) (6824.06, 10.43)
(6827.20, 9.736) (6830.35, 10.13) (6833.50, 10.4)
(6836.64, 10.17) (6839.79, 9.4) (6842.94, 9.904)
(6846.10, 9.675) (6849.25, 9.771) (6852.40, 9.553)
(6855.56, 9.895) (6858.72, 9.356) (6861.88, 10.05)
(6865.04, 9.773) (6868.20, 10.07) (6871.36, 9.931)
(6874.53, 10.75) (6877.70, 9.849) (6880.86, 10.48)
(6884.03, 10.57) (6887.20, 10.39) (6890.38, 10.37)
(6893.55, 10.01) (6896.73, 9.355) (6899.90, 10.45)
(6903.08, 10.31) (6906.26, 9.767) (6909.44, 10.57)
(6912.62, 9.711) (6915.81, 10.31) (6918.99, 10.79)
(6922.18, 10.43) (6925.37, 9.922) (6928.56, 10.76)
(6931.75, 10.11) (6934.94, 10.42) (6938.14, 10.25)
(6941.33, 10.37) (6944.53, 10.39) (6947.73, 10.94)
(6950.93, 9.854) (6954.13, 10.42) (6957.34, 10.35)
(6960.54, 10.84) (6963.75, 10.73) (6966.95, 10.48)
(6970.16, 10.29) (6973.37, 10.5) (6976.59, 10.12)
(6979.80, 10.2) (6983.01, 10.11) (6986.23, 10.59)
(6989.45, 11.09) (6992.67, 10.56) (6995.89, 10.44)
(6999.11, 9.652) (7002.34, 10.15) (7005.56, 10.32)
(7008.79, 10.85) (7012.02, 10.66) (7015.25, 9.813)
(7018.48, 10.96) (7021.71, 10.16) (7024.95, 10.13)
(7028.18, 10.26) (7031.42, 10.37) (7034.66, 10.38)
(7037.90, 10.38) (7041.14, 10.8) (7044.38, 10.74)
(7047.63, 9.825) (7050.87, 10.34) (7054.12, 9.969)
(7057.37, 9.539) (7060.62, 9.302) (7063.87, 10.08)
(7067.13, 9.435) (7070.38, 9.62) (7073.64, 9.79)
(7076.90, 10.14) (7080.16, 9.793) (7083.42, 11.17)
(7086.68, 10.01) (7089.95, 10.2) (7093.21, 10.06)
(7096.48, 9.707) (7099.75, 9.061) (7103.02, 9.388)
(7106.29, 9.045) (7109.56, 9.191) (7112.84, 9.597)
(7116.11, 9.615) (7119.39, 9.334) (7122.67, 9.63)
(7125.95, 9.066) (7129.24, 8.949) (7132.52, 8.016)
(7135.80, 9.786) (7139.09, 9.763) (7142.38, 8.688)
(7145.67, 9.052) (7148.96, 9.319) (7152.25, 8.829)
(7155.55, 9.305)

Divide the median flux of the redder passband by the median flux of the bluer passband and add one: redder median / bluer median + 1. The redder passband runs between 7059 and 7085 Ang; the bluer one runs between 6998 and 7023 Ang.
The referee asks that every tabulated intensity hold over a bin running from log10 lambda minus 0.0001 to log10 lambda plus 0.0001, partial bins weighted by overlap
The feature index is 1.96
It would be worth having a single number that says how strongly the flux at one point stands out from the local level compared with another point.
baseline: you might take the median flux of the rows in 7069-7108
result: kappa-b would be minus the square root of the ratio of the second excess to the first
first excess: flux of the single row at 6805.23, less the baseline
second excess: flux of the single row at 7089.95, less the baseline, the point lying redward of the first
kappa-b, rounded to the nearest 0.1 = -3.9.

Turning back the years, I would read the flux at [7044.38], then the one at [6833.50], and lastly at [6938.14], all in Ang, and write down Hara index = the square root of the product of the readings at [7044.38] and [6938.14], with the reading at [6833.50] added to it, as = 20.9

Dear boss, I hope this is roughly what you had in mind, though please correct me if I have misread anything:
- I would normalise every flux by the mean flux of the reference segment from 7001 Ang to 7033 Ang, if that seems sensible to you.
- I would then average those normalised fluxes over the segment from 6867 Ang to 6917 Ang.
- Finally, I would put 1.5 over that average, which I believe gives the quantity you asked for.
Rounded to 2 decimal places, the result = 1.53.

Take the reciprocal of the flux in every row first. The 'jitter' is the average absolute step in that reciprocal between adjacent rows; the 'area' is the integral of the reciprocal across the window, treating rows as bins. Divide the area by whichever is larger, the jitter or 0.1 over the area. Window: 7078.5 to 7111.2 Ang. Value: 113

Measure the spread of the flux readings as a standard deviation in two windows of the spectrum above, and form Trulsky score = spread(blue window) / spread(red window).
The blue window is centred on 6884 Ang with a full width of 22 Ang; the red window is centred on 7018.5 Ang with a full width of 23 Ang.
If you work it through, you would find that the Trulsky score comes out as 0.74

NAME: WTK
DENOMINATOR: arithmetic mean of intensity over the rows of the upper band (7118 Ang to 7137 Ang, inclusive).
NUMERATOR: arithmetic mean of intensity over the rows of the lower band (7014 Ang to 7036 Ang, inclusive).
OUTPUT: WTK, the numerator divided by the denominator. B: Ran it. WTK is 1.13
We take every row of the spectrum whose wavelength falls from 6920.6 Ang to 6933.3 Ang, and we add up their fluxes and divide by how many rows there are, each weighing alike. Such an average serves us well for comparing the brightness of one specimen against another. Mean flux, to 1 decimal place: 10.3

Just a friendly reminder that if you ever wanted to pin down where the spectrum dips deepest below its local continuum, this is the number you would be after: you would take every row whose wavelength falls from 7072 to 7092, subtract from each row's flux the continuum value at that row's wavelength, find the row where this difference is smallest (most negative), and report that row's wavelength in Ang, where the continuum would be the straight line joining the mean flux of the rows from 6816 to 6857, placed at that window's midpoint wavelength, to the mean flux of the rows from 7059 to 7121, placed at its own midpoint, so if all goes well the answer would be 7073.64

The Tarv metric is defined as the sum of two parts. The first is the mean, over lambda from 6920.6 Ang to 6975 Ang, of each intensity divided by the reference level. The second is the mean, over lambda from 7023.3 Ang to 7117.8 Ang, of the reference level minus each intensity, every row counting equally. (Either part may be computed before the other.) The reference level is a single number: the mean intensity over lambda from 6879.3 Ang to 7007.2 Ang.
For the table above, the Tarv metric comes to 1.4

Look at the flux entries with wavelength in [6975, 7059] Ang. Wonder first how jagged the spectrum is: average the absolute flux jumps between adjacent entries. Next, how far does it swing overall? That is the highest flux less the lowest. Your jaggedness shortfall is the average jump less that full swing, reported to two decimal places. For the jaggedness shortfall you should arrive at -1.16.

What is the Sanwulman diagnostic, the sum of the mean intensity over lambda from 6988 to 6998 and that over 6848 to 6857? 20.4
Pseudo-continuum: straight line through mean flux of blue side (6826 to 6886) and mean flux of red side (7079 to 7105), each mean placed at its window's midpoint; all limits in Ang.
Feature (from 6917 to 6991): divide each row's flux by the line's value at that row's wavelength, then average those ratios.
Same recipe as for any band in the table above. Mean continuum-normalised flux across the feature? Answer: 1.05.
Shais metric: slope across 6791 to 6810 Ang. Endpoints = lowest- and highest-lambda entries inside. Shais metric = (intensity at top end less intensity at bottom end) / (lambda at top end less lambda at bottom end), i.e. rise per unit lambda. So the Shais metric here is 0.076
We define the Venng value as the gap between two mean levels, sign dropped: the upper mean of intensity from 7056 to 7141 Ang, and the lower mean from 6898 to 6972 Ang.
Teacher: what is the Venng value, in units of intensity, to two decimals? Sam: 0.78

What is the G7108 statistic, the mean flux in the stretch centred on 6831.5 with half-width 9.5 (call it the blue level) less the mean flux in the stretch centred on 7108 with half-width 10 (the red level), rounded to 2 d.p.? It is 0.73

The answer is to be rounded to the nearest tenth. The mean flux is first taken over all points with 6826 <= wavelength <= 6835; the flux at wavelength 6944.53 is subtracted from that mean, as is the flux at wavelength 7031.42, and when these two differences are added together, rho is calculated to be -0.6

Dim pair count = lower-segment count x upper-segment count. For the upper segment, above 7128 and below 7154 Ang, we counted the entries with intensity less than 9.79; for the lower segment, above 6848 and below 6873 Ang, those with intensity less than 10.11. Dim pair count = 64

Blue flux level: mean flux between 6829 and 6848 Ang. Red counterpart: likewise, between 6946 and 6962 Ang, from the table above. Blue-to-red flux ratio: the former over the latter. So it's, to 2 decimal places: 0.95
